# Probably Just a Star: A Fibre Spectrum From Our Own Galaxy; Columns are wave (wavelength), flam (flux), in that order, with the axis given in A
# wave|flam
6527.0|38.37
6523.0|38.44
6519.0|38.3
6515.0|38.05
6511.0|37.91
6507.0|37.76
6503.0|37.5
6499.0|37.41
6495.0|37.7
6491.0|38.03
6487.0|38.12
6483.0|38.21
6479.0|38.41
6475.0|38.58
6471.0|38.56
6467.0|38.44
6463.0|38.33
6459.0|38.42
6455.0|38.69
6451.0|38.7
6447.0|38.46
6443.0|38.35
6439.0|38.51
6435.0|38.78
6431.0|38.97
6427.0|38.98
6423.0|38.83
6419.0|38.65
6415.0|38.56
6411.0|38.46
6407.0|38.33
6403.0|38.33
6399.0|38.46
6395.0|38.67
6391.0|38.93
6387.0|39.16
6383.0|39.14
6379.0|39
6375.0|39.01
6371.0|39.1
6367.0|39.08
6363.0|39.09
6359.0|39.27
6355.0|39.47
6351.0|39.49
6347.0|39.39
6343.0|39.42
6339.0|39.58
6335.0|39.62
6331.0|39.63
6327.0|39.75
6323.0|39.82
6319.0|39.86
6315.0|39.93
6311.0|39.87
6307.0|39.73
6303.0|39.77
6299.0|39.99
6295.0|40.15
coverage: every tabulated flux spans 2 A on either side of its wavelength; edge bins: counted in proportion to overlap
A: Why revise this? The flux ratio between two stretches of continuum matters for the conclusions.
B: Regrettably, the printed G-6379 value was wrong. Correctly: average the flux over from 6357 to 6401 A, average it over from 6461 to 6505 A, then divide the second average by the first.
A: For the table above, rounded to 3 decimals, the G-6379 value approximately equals 0.978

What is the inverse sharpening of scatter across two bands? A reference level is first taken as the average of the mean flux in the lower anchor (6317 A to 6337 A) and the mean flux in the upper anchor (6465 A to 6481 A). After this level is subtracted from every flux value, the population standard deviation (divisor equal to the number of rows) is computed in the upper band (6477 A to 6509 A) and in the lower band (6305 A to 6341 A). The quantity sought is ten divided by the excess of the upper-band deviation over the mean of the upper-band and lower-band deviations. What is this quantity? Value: 93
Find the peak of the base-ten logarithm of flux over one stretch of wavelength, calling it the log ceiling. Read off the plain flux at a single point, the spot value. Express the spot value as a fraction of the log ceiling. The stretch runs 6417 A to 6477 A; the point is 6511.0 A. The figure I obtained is 23.8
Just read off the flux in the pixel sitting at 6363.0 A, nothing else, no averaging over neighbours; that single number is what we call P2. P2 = 39.09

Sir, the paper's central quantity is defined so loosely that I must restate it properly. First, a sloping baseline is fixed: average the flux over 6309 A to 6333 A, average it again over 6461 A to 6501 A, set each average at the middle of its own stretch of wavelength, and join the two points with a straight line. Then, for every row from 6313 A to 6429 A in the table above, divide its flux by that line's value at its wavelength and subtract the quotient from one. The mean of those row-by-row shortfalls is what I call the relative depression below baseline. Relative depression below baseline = 0.0041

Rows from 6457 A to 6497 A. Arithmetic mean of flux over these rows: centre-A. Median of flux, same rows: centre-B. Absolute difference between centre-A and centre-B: 0.090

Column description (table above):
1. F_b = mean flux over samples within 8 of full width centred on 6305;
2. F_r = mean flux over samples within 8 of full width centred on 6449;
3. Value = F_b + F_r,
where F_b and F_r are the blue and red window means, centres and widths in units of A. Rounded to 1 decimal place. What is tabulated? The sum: 78.3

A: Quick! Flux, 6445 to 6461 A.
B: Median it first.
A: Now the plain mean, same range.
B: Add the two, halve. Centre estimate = 38.6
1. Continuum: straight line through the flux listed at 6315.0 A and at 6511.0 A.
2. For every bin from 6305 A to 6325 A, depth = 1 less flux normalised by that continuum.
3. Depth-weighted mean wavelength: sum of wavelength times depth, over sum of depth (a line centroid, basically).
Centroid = 6309.7 A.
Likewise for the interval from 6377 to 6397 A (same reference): 6388.8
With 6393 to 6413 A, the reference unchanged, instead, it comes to 6403.2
